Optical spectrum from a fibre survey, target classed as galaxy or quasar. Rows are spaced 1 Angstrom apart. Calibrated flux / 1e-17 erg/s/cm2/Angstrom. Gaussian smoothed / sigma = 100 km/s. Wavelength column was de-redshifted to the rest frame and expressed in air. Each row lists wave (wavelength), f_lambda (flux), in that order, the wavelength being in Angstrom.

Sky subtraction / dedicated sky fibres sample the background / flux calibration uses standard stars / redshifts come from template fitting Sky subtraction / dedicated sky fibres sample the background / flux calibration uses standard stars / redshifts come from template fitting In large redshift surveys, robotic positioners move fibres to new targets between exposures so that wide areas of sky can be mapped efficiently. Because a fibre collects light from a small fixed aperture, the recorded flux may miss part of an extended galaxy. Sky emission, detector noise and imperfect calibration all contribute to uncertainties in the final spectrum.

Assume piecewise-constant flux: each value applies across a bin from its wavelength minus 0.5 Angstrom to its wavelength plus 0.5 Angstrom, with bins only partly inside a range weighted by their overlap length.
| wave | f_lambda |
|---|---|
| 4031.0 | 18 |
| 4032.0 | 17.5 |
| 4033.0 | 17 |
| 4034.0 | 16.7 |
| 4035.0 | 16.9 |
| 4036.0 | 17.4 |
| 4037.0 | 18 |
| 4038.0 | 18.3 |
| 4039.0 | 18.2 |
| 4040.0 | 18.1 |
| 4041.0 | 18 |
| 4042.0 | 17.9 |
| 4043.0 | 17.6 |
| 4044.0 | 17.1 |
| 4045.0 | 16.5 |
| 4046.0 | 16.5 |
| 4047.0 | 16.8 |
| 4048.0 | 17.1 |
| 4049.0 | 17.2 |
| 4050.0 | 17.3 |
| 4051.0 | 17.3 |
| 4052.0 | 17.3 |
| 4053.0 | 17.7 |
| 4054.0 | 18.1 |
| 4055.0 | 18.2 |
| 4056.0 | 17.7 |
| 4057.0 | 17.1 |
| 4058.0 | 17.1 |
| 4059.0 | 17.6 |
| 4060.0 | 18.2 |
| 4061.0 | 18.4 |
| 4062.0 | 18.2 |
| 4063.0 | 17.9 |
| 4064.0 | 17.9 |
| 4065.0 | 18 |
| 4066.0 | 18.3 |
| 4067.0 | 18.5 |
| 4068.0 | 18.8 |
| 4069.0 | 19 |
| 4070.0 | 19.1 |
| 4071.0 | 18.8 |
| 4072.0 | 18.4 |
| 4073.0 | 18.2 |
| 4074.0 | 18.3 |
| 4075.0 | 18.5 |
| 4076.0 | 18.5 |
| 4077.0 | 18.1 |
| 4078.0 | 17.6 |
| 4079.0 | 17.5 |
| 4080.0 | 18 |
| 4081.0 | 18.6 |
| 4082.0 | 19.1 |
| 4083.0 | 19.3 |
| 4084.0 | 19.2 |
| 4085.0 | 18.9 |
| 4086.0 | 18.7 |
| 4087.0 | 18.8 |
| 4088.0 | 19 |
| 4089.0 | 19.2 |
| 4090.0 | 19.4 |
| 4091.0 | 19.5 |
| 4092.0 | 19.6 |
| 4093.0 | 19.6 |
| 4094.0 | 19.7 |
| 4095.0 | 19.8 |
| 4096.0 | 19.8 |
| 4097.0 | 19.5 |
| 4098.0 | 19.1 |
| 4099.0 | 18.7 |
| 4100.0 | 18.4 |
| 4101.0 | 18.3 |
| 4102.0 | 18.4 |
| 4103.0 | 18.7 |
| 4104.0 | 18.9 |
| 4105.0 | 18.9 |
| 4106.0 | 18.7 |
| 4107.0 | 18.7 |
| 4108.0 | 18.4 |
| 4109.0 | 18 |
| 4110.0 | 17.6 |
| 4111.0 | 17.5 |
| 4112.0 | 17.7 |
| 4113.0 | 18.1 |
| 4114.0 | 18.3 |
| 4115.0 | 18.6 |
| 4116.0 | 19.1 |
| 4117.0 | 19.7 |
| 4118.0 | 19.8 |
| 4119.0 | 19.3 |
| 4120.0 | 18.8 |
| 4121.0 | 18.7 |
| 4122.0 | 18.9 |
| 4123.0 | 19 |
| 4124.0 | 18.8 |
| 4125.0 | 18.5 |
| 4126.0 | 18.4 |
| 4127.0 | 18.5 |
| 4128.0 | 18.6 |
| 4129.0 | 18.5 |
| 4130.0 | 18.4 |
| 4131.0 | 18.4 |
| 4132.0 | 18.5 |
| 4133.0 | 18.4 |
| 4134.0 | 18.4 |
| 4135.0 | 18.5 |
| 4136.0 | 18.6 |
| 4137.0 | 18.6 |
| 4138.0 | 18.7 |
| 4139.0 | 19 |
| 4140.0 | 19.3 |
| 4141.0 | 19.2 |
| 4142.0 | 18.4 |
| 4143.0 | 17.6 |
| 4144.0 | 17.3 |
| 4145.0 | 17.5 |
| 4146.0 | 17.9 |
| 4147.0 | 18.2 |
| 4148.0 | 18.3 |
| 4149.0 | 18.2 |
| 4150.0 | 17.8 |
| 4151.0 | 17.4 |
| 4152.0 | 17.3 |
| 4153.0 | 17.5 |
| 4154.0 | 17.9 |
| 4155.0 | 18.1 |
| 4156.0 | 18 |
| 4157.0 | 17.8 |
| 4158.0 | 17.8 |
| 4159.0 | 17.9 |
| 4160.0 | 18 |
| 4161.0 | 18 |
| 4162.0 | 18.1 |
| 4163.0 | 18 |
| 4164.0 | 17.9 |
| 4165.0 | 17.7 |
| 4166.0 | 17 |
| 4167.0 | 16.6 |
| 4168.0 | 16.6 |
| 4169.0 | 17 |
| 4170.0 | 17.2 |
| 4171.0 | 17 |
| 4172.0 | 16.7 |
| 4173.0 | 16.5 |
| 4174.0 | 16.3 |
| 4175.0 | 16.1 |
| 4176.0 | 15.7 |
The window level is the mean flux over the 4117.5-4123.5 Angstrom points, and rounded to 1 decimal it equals 19.1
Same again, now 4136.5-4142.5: 18.9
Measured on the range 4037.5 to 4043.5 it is 18.0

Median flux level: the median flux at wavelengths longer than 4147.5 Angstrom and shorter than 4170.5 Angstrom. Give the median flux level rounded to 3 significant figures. 17.8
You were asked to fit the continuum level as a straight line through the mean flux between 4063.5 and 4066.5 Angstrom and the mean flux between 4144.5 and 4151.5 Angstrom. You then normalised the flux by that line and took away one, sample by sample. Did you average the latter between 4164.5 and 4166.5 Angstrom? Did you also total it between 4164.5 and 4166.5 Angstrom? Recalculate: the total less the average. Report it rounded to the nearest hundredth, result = -0.03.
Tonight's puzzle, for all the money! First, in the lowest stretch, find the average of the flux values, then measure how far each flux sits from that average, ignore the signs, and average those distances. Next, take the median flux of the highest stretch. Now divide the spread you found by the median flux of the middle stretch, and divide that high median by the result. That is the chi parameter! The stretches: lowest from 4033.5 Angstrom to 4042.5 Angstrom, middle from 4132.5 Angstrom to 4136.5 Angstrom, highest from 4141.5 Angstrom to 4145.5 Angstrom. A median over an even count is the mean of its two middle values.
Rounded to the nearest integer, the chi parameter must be 673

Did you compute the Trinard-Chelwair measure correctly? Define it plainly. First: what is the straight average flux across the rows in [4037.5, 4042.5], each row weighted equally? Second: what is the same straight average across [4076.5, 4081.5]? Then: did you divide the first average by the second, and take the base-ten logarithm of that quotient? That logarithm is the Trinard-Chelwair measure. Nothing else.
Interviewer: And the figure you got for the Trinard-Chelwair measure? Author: 0.003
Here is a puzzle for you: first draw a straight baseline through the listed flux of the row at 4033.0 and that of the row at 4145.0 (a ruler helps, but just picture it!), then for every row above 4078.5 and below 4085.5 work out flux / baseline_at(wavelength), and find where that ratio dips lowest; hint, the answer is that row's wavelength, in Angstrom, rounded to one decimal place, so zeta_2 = 4079.0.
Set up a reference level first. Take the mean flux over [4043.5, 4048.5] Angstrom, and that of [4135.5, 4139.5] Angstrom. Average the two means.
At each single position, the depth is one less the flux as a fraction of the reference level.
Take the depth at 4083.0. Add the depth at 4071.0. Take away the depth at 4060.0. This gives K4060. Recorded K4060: -0.12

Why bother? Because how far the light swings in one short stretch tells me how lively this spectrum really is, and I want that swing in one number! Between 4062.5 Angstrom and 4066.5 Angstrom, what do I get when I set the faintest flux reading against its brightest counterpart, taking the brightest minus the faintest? 0.40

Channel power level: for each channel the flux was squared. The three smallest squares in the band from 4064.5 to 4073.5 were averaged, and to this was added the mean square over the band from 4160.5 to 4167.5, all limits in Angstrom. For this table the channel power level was 641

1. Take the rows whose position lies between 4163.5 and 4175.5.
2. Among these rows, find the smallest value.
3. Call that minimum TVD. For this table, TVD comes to 16.1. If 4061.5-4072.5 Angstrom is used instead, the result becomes 17.9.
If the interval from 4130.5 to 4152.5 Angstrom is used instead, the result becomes 17.3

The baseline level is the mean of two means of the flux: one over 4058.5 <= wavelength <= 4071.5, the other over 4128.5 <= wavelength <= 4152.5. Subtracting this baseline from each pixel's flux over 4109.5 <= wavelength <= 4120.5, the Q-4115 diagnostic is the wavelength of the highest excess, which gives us 4118.0 Angstrom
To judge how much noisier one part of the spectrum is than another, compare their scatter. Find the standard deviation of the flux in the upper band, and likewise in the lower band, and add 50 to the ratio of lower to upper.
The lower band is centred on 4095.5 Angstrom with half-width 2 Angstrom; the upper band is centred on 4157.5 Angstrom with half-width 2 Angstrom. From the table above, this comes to 51.48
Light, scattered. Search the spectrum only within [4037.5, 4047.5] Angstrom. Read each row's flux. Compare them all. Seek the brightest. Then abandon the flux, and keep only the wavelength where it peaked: 4038.0 Angstrom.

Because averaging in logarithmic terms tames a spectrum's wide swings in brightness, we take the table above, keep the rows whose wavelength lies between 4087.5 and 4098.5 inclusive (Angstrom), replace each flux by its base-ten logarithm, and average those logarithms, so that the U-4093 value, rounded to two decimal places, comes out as 1.29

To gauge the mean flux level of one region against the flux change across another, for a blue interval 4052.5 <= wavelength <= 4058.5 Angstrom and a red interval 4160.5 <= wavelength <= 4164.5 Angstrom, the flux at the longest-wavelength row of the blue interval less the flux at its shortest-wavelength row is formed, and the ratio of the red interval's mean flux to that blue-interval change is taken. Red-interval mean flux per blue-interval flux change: -30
